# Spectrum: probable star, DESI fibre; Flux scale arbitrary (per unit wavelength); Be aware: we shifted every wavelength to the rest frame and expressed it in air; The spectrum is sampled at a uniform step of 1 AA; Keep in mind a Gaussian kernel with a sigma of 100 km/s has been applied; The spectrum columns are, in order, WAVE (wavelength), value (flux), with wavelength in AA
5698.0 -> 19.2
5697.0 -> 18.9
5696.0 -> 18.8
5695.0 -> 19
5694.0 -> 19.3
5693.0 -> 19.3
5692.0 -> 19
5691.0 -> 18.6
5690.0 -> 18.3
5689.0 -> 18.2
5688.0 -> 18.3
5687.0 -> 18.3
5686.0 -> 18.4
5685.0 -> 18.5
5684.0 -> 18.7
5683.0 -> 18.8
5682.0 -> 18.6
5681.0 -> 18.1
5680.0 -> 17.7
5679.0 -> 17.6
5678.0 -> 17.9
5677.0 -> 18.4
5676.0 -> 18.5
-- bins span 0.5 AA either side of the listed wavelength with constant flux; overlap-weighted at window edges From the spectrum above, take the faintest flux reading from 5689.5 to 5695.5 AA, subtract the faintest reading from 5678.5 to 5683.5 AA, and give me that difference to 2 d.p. 0.70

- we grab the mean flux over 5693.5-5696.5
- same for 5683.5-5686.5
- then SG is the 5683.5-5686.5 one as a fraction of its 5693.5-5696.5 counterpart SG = 0.974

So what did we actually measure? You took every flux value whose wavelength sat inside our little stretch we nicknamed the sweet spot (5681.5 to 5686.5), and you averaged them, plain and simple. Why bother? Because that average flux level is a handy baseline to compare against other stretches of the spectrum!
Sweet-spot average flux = 18.6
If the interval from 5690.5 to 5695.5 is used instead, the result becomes 19.0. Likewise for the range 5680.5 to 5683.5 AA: 18.5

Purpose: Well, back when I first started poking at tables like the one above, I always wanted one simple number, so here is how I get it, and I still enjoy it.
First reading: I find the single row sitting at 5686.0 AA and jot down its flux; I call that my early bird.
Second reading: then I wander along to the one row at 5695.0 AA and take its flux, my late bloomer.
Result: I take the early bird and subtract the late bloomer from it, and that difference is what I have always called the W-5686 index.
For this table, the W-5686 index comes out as -0.6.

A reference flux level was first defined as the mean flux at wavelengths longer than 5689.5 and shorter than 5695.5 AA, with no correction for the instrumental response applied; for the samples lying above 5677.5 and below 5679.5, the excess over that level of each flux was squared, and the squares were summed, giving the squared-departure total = 2.77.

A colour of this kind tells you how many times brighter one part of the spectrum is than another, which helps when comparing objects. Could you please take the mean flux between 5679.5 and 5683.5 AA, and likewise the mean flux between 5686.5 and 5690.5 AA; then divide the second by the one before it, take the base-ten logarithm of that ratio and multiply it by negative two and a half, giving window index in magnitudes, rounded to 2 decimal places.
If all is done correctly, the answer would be 0.00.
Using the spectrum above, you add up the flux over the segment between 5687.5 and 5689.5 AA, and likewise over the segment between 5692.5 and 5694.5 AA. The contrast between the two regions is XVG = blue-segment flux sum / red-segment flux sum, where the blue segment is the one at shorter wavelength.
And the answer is 0.95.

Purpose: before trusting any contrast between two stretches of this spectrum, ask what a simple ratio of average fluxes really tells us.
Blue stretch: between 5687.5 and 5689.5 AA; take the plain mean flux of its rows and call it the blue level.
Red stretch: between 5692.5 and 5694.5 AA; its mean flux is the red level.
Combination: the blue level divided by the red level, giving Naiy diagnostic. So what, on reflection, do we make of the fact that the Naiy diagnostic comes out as 0.95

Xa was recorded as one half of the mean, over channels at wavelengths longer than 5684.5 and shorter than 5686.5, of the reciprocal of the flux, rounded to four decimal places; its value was 0.0271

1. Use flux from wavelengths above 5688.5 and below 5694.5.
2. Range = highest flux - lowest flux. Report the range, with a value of 1.10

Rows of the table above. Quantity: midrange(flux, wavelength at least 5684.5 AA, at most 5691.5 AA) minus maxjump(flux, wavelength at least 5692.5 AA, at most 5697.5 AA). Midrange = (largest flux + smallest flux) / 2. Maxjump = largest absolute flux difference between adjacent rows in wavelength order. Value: 18.1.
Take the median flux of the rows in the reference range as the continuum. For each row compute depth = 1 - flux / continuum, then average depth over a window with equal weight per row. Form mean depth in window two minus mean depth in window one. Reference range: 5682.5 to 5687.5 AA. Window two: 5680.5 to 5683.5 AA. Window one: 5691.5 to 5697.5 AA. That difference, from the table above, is 0.030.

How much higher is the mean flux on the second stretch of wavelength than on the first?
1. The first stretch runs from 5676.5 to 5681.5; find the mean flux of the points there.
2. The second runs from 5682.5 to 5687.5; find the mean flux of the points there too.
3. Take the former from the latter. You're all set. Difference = 0.60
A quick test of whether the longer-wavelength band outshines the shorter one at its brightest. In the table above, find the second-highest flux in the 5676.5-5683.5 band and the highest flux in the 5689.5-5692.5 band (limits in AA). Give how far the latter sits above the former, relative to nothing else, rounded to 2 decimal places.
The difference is 0.40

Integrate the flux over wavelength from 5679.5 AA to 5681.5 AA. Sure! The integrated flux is 36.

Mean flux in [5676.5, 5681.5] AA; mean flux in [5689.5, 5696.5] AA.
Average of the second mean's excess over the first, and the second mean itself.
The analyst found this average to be 9.9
